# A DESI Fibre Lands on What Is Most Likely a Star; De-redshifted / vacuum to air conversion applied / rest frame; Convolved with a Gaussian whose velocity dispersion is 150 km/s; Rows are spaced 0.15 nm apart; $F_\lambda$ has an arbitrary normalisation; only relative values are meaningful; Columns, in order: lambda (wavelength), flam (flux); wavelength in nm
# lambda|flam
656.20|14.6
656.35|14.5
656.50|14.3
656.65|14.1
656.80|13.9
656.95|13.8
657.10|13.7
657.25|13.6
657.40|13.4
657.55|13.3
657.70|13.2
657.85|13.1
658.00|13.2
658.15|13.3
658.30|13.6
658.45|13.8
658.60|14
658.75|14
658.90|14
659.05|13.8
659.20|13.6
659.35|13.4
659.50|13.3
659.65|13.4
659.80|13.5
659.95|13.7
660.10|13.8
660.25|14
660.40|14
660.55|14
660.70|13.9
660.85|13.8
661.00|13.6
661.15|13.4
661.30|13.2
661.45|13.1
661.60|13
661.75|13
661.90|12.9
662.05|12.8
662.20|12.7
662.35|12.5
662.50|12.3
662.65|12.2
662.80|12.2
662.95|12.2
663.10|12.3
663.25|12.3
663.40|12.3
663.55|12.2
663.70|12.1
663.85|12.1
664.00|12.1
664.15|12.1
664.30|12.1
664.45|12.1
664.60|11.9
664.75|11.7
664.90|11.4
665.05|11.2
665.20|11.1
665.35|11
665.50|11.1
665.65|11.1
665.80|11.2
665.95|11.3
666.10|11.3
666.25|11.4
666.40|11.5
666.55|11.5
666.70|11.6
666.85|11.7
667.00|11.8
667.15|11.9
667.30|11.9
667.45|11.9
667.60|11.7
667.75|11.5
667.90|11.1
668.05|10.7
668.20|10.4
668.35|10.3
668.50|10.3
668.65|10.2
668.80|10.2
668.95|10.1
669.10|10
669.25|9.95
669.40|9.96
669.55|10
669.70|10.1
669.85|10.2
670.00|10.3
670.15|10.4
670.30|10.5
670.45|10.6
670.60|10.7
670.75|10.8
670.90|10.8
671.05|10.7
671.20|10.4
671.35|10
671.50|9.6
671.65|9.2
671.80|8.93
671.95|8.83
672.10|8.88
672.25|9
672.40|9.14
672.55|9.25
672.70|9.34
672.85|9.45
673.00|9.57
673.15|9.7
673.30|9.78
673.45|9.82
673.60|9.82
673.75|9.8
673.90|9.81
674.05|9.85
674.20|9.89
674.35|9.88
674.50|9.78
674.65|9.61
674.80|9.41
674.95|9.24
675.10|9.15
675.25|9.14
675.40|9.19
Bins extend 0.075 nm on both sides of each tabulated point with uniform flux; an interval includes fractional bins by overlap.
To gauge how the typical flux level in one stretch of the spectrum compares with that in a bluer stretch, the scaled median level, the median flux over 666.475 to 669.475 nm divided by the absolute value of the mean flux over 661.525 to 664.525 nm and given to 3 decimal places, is 0.881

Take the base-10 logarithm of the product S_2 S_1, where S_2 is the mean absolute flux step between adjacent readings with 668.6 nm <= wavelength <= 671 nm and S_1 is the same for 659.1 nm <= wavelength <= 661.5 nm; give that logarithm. -2.03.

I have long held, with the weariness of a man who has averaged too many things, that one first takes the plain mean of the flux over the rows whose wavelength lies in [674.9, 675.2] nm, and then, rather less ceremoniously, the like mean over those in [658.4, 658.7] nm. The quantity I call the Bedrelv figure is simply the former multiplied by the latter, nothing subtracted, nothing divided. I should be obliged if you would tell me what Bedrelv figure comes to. 128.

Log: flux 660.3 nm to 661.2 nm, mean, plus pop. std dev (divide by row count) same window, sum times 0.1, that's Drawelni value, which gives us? 1.40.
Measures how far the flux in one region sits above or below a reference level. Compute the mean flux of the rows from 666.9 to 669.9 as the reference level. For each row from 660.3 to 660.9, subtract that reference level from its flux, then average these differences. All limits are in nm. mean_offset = 3.2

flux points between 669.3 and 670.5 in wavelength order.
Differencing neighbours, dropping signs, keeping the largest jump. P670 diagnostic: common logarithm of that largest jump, -1.00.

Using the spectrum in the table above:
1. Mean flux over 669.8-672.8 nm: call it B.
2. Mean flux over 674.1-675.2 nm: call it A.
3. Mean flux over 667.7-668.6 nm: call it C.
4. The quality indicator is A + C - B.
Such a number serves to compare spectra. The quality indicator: 10.4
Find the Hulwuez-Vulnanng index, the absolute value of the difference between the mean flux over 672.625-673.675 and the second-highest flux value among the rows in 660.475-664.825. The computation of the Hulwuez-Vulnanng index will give 4.3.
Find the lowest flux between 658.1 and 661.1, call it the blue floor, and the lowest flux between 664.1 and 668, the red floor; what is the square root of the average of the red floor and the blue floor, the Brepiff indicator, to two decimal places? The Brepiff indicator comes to 3.49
